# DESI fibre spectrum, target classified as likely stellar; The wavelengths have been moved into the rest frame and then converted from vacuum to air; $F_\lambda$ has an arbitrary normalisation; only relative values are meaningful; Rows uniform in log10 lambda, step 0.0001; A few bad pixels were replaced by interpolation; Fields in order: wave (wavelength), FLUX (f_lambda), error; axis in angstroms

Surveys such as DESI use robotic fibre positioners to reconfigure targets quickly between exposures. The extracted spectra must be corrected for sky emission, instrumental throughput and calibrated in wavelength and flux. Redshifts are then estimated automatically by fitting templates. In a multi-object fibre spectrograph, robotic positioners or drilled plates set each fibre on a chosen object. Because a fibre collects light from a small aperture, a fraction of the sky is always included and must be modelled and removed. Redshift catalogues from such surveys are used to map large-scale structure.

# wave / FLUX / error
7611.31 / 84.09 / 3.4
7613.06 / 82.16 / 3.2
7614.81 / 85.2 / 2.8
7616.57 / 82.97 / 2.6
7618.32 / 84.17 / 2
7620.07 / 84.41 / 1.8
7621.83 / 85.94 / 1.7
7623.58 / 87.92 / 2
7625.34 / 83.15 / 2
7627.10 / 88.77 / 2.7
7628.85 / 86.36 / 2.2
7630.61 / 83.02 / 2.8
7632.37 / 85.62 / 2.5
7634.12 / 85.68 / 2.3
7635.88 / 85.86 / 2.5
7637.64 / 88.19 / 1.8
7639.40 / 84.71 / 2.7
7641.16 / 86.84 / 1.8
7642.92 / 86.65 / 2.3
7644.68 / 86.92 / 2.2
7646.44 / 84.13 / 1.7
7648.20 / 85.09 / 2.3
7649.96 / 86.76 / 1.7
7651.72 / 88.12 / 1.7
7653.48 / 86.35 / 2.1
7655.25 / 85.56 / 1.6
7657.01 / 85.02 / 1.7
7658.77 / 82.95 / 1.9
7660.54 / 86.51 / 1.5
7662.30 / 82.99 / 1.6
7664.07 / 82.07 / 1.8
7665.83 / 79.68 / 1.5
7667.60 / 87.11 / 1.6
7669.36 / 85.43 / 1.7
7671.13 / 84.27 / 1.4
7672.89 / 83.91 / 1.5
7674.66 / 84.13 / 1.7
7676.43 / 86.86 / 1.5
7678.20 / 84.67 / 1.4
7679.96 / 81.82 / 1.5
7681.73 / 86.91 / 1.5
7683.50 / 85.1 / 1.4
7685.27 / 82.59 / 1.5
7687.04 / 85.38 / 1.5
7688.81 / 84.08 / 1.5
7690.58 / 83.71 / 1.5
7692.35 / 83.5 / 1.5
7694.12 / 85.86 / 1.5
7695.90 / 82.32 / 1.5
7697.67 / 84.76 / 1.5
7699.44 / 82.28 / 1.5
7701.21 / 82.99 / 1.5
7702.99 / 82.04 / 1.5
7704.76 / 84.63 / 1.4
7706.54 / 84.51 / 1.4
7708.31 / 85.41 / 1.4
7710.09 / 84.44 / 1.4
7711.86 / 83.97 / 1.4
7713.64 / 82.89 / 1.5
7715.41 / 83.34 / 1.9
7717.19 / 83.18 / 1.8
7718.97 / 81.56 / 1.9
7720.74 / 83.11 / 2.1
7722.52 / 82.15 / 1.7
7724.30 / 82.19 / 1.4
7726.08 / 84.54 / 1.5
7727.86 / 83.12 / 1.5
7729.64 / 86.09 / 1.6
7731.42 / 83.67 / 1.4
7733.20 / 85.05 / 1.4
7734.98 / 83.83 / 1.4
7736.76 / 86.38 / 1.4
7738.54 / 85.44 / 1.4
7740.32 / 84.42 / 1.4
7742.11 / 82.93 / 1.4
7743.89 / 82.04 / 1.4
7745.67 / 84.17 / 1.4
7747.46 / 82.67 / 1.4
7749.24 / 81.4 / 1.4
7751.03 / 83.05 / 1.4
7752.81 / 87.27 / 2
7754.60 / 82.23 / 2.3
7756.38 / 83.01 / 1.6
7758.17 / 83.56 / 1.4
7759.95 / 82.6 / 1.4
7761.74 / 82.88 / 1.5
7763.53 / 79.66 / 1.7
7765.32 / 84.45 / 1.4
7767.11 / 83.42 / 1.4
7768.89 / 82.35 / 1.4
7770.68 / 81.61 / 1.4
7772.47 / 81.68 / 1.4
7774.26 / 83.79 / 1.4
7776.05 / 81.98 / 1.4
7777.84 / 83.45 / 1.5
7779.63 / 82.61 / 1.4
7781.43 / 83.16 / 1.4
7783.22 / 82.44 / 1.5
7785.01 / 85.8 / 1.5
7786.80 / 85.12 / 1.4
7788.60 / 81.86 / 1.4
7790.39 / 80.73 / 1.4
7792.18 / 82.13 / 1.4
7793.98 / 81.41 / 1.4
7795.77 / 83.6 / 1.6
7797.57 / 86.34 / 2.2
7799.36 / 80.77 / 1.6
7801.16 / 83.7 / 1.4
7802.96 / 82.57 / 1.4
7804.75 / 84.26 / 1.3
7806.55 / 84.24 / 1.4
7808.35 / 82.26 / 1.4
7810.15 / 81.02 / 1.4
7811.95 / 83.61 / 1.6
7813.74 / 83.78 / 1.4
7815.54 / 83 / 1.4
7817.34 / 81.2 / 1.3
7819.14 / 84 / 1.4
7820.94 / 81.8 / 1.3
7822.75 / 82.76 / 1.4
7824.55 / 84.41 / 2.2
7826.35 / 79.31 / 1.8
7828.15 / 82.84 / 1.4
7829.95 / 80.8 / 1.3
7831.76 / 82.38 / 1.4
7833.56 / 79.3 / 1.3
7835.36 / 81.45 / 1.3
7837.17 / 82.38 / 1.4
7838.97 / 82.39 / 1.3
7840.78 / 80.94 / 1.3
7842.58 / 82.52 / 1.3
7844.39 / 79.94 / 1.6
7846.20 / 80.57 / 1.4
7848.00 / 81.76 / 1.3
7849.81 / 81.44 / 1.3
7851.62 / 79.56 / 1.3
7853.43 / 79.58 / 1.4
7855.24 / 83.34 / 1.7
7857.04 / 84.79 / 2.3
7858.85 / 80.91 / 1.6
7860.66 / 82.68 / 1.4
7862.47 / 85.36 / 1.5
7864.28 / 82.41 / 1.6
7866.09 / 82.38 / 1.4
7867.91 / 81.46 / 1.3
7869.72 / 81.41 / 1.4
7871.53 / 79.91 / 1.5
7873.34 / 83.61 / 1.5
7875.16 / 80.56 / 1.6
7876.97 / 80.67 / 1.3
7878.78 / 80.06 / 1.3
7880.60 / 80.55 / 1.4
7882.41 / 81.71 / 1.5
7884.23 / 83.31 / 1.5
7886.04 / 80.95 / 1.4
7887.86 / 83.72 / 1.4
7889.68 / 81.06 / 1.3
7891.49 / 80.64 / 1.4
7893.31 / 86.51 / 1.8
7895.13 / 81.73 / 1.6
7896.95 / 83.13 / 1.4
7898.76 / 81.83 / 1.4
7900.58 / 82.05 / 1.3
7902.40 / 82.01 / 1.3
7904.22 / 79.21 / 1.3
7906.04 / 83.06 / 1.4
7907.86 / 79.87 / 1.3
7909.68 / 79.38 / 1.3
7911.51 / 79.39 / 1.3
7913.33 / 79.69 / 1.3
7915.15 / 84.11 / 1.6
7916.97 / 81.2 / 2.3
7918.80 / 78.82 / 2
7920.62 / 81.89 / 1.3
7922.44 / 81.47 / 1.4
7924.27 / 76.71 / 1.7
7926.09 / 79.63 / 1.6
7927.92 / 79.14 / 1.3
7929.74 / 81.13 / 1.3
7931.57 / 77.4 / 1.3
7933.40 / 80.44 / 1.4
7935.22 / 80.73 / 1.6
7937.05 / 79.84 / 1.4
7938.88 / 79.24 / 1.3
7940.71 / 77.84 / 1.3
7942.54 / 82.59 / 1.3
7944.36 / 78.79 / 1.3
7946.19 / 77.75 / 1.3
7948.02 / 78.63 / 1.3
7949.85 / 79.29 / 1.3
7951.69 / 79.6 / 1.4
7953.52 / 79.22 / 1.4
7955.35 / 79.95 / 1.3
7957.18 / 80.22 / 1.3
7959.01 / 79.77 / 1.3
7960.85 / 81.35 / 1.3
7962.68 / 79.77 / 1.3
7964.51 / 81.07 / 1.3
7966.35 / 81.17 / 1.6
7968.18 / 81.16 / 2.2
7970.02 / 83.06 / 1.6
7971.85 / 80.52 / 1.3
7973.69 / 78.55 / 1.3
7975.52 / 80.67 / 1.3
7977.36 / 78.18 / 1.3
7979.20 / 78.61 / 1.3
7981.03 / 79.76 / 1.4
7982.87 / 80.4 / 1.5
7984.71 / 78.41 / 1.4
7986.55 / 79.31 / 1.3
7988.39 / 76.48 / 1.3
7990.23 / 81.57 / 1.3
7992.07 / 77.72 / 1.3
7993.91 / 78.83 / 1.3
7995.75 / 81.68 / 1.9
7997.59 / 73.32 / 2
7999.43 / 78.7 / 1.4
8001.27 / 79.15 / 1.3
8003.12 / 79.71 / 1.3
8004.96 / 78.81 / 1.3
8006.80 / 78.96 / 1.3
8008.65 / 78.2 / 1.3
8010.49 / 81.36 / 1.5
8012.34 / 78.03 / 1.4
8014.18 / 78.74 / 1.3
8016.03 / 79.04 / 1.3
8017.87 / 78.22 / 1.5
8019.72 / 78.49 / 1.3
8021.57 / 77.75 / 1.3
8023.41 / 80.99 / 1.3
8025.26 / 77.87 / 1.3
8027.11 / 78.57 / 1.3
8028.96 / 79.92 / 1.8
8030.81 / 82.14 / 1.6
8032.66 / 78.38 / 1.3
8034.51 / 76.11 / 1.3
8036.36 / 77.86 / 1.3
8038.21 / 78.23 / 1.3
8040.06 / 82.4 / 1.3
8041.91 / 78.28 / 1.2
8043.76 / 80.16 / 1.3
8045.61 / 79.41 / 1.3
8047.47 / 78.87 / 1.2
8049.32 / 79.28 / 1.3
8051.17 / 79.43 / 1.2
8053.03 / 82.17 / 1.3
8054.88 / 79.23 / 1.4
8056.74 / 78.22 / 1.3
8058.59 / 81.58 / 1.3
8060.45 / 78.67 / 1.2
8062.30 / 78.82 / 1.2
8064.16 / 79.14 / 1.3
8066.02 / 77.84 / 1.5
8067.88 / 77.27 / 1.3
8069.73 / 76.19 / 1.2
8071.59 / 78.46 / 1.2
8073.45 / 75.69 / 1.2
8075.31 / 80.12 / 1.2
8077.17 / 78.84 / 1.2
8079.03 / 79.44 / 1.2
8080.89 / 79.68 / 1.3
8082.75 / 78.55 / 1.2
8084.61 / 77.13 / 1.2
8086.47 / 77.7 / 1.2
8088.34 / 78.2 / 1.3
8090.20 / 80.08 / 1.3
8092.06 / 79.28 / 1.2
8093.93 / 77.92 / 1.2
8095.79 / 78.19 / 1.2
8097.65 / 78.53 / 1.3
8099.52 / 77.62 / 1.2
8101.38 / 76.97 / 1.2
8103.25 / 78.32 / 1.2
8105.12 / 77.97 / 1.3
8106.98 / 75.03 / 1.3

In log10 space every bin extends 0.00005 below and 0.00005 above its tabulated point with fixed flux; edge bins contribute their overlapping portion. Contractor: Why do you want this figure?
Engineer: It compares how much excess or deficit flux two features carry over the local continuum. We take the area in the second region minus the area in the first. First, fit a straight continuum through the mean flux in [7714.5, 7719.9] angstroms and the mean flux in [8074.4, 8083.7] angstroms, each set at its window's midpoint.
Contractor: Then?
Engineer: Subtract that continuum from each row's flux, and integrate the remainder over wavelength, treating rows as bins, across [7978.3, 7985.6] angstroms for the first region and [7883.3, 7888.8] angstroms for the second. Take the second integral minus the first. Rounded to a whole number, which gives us 15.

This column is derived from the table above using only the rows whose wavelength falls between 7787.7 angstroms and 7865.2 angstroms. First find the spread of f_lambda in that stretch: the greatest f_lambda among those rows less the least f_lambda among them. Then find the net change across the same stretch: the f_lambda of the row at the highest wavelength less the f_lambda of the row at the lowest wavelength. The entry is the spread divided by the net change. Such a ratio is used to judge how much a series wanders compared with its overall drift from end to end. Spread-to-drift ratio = 13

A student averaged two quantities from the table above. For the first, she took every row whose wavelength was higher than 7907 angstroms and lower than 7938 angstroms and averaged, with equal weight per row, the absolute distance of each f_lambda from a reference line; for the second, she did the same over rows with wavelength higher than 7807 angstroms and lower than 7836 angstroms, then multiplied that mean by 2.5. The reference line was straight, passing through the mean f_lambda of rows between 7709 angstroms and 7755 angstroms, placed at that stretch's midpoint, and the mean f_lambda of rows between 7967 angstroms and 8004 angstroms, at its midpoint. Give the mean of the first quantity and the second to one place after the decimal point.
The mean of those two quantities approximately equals 2.2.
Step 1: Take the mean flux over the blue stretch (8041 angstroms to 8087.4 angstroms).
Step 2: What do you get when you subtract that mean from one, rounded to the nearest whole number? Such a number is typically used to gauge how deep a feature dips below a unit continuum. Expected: -78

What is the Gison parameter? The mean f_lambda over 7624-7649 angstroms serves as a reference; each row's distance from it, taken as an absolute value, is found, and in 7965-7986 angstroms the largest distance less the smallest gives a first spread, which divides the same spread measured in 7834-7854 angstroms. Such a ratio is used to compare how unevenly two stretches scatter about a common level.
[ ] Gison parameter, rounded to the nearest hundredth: 0.61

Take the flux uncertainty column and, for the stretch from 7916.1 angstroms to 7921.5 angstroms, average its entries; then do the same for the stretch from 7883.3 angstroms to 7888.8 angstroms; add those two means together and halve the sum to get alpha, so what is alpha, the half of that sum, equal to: 1.65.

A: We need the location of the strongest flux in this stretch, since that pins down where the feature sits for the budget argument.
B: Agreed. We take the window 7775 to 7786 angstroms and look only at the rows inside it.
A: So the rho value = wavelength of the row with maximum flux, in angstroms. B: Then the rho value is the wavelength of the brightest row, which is 7785.01 angstroms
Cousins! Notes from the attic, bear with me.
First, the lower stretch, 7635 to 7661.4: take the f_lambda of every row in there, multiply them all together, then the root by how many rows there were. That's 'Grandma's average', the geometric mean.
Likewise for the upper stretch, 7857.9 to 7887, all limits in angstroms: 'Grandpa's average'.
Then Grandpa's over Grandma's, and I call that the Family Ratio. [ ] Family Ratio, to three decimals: 0.951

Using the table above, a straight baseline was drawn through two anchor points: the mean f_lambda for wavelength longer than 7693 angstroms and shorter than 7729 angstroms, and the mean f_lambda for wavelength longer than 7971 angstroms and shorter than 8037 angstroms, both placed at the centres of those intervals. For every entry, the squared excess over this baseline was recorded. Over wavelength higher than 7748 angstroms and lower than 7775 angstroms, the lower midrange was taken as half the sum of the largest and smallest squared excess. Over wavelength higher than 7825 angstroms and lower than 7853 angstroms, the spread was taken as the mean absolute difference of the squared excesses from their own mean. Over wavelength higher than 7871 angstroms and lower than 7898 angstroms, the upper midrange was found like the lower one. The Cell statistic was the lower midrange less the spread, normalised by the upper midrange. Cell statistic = 0.5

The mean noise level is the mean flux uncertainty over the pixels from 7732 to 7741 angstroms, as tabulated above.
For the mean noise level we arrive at 1.40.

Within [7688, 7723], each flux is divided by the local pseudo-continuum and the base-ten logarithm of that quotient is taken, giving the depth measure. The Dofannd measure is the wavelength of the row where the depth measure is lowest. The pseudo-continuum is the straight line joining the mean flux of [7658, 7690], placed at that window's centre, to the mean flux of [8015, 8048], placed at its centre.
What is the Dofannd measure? 7718.97 angstroms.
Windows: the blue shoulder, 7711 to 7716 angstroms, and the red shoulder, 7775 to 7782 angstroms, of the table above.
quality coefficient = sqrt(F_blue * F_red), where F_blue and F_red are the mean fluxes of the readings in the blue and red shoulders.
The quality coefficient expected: 83.1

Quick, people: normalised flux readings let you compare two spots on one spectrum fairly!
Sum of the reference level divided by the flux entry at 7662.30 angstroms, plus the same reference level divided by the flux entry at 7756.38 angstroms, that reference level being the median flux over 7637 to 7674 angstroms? 2.06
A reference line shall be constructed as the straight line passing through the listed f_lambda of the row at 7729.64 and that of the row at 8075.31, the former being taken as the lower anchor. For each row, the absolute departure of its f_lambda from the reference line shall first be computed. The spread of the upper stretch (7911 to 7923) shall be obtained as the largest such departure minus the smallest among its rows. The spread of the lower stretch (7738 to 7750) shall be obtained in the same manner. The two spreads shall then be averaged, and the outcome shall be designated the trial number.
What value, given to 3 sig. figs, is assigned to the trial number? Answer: 3.48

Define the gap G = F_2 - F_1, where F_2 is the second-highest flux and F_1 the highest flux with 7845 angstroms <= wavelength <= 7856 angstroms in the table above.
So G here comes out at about -1.58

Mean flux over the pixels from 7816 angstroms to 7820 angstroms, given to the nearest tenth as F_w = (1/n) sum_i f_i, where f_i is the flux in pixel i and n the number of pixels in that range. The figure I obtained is 82.6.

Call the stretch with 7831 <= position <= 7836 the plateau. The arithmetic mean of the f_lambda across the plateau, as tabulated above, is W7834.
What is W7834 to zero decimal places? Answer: 81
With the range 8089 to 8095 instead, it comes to 79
